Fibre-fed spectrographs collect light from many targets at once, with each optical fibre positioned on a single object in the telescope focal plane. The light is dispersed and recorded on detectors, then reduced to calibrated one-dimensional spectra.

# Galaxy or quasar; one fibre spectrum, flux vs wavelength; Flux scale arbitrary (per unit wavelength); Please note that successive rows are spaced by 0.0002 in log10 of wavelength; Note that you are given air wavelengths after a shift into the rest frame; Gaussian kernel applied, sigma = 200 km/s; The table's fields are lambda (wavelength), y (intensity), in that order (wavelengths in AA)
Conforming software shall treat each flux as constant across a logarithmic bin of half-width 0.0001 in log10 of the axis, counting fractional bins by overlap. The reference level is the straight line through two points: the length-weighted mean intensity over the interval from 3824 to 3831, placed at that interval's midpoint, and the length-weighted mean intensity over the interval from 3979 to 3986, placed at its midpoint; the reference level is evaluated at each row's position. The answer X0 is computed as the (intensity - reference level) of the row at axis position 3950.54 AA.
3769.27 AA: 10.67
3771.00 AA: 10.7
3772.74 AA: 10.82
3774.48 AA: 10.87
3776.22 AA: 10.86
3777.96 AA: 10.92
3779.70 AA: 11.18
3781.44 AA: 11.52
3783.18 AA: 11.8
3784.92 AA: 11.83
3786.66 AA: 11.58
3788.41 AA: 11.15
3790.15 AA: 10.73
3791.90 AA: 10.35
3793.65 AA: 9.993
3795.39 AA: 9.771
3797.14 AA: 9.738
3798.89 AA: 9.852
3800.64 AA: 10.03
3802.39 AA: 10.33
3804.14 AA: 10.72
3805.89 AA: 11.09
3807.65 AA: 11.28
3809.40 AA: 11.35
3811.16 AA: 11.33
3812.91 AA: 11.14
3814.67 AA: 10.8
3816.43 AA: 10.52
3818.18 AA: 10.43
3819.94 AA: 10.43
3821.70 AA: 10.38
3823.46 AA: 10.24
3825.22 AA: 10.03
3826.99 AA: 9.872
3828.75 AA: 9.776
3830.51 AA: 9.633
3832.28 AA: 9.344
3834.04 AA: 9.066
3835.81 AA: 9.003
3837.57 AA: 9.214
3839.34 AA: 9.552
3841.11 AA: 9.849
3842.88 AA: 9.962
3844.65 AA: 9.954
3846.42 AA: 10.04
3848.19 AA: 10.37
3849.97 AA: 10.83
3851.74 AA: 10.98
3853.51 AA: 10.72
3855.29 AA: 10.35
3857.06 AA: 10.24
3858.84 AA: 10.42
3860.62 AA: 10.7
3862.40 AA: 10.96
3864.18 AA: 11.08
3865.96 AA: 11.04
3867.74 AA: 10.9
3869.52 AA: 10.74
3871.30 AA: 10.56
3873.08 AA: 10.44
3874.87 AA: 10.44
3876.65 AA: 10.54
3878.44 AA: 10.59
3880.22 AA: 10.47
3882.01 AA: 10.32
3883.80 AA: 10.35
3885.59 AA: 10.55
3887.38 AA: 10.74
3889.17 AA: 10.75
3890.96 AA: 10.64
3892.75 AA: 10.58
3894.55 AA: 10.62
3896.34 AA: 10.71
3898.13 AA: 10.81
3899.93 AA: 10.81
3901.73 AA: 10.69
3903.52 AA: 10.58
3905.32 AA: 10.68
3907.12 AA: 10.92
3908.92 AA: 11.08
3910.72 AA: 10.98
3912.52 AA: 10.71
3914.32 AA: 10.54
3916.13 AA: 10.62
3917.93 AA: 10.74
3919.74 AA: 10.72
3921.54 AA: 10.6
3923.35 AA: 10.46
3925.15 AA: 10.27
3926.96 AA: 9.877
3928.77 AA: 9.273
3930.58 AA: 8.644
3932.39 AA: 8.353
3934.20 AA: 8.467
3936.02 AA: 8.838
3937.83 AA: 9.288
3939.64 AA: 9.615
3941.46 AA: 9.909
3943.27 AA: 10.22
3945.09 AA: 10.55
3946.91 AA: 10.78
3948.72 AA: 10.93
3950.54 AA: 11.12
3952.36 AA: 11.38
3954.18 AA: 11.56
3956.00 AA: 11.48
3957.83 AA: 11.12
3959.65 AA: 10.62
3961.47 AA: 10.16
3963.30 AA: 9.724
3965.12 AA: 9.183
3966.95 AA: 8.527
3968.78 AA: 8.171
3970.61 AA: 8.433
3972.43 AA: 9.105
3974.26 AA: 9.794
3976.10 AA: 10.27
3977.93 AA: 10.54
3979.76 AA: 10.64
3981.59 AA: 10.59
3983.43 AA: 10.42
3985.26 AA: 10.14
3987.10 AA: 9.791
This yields 0.8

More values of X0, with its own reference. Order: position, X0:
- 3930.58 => -1.6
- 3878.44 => 0.5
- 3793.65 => 0.3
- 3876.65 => 0.5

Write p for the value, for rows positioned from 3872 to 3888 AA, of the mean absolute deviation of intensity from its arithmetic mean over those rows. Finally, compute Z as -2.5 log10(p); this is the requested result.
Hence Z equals 2.5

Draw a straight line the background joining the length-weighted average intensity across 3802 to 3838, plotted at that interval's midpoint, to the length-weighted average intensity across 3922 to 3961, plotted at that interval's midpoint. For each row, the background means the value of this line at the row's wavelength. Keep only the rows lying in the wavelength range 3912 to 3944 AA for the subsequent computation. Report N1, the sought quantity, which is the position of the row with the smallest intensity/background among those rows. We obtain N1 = 3932.39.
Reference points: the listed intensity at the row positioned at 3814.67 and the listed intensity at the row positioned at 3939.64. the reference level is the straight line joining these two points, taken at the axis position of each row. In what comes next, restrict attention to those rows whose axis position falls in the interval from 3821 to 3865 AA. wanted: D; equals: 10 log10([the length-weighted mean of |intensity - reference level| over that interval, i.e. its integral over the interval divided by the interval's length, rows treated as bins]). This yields -1.78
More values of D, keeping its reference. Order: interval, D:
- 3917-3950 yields -1.11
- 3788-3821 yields -2.69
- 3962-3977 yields -1.93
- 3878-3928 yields -1.82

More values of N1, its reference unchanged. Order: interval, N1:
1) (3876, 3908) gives 3882.01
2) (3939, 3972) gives 3968.78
